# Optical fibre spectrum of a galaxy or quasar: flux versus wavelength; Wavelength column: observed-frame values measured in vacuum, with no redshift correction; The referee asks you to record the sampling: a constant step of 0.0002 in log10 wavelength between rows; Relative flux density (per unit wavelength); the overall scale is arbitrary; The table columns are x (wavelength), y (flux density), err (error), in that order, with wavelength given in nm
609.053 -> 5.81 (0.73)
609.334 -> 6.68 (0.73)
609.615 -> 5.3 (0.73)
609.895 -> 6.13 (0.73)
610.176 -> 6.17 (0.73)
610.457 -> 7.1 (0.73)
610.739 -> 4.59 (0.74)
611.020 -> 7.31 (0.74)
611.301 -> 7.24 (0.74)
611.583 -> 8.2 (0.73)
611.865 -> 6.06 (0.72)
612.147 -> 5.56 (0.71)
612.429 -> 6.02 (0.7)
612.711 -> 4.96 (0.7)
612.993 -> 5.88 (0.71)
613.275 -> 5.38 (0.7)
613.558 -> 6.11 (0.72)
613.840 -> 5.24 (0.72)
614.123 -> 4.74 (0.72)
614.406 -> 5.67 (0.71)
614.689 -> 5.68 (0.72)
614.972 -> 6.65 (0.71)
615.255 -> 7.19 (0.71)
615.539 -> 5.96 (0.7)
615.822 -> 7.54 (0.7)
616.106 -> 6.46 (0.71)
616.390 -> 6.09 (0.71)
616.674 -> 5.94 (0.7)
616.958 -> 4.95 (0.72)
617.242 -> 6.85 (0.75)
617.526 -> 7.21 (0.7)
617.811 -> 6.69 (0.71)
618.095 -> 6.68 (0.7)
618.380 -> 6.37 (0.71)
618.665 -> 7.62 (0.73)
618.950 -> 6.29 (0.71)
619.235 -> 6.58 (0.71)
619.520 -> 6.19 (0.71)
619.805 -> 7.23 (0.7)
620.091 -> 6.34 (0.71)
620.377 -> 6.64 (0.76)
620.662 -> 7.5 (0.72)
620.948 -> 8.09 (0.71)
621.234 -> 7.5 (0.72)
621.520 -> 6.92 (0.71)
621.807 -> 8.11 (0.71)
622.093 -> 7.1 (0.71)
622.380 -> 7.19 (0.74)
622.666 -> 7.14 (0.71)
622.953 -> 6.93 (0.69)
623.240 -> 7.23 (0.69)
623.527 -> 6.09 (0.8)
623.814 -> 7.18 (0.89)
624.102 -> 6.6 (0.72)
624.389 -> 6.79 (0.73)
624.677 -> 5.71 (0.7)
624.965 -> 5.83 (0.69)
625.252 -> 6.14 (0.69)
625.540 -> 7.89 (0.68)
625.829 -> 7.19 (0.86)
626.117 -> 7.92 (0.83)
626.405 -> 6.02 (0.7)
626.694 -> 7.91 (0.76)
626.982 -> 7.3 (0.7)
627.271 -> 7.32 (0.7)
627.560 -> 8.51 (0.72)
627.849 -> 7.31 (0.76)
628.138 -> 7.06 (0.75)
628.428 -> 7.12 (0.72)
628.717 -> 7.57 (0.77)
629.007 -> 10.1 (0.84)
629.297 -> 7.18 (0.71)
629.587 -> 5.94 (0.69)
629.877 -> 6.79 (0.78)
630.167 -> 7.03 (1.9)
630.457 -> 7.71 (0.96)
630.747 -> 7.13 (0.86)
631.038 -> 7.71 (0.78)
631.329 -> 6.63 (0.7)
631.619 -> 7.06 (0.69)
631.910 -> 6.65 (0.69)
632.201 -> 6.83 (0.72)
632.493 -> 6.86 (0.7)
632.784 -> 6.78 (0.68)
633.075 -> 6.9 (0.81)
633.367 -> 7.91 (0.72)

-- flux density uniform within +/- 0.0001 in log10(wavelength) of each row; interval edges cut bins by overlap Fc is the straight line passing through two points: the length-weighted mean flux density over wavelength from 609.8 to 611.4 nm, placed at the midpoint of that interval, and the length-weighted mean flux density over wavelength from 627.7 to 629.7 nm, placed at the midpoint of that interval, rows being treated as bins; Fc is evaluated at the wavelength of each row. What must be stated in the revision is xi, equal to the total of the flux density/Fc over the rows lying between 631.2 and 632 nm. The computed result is 2.7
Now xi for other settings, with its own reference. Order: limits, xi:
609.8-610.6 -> 3.0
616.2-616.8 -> 1.8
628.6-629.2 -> 2.4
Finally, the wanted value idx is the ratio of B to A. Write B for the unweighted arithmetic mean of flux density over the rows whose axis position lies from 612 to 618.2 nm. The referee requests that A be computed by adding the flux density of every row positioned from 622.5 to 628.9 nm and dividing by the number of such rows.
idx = 0.86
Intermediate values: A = 7.03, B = 6.07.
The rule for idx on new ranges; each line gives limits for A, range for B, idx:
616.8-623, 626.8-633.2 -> 1.05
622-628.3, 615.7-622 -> 0.97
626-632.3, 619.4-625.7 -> 0.95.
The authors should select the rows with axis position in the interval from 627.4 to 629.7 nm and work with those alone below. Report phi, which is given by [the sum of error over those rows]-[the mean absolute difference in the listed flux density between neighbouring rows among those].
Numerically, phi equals 4.7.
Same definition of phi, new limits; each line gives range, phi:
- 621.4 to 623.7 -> 5.2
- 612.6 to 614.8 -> 5.1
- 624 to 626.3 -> 5.2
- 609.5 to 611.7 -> 4.7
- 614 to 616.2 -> 4.8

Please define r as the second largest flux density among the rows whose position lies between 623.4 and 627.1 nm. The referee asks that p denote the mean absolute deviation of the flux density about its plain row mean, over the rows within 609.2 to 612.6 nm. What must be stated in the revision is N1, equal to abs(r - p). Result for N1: 7.1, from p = 0.79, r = 7.91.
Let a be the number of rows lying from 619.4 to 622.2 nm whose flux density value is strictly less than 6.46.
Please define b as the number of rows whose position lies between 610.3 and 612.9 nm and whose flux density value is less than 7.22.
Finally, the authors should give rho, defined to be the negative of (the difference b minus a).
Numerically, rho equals -4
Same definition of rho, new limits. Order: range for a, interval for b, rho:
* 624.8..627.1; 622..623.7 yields -2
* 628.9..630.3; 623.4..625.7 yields -6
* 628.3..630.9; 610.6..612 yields -1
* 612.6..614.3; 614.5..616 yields 2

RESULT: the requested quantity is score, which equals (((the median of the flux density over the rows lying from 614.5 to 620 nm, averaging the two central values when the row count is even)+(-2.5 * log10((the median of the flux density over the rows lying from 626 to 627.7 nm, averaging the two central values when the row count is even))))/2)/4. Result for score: 0.547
